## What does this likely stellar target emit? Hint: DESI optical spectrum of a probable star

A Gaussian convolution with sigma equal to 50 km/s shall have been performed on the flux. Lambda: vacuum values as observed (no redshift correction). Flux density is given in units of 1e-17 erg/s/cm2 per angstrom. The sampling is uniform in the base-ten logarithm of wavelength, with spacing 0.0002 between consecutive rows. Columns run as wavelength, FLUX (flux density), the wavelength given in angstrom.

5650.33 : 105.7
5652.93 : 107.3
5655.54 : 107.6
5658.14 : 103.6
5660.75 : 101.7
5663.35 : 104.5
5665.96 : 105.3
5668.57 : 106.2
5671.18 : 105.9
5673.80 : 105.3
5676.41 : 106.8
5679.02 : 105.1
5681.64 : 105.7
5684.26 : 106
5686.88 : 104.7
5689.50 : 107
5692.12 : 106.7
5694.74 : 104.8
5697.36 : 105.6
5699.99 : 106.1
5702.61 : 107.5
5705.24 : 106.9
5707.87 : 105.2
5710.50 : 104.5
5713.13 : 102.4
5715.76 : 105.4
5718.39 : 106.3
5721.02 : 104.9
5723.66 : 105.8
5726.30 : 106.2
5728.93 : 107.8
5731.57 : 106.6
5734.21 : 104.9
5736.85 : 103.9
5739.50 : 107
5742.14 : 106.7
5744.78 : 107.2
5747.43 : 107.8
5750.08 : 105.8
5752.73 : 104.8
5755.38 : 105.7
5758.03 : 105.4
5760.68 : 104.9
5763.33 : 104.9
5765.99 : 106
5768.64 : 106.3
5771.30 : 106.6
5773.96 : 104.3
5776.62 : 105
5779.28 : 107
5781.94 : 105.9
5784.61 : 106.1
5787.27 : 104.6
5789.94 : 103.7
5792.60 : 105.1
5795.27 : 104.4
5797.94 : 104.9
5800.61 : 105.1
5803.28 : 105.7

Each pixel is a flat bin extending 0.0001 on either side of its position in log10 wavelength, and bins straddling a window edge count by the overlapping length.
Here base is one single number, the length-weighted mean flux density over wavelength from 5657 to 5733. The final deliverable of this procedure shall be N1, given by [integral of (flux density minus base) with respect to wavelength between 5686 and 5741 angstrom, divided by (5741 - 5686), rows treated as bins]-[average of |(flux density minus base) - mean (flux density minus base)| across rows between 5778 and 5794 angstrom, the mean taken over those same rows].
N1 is -0.7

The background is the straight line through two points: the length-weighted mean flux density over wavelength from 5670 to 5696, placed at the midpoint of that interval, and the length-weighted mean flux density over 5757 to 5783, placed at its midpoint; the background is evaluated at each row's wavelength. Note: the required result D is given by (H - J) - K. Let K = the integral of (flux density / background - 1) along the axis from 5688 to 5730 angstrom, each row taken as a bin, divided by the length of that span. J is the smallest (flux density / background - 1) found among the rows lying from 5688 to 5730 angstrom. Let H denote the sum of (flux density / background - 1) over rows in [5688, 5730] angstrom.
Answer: 0.043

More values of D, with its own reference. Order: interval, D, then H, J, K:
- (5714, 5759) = 0.065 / 0.051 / -0.017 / 0.0027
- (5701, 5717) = 0.011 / -0.024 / -0.032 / -0.0039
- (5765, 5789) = 0.022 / 0.010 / -0.013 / 0.0008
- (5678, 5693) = 0.015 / 0.005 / -0.010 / 0.0008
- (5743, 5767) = 0.020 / 0.014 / -0.008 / 0.0017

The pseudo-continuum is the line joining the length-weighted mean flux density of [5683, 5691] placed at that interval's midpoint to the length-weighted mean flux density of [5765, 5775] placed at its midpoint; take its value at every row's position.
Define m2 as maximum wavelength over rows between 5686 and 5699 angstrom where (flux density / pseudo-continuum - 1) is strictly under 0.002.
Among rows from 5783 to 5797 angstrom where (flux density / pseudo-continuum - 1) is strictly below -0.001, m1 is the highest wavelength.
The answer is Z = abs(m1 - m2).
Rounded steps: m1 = 5795.27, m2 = 5697.36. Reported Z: 97.9 angstrom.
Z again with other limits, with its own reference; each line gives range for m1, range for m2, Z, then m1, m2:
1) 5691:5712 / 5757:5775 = 63.5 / 5710.50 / 5773.96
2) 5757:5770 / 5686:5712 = 52.8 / 5763.33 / 5710.50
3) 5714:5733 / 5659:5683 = 39.4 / 5721.02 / 5681.64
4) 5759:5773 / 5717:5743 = 26.5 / 5763.33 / 5736.85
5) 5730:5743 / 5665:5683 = 55.2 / 5736.85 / 5681.64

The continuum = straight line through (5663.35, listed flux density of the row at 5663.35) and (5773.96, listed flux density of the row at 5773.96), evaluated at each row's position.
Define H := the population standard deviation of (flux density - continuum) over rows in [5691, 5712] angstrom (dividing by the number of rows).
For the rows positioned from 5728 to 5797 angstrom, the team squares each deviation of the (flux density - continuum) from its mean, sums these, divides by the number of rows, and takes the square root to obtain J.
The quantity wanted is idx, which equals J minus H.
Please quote 0.12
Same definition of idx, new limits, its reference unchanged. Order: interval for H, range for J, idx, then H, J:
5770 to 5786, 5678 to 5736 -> 0.24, 0.92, 1.16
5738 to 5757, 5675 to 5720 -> 0.23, 0.95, 1.18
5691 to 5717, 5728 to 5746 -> -0.09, 1.37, 1.28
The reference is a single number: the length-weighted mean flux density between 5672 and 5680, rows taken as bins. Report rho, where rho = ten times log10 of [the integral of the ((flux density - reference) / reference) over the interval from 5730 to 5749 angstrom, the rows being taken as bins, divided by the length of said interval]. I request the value -23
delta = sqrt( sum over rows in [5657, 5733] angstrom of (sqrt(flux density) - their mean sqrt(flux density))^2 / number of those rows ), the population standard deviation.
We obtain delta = 0.065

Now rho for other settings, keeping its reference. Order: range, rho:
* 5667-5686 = -33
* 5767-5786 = -30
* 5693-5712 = -39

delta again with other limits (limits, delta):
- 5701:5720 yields 0.077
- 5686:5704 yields 0.049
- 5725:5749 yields 0.060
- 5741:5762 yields 0.049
